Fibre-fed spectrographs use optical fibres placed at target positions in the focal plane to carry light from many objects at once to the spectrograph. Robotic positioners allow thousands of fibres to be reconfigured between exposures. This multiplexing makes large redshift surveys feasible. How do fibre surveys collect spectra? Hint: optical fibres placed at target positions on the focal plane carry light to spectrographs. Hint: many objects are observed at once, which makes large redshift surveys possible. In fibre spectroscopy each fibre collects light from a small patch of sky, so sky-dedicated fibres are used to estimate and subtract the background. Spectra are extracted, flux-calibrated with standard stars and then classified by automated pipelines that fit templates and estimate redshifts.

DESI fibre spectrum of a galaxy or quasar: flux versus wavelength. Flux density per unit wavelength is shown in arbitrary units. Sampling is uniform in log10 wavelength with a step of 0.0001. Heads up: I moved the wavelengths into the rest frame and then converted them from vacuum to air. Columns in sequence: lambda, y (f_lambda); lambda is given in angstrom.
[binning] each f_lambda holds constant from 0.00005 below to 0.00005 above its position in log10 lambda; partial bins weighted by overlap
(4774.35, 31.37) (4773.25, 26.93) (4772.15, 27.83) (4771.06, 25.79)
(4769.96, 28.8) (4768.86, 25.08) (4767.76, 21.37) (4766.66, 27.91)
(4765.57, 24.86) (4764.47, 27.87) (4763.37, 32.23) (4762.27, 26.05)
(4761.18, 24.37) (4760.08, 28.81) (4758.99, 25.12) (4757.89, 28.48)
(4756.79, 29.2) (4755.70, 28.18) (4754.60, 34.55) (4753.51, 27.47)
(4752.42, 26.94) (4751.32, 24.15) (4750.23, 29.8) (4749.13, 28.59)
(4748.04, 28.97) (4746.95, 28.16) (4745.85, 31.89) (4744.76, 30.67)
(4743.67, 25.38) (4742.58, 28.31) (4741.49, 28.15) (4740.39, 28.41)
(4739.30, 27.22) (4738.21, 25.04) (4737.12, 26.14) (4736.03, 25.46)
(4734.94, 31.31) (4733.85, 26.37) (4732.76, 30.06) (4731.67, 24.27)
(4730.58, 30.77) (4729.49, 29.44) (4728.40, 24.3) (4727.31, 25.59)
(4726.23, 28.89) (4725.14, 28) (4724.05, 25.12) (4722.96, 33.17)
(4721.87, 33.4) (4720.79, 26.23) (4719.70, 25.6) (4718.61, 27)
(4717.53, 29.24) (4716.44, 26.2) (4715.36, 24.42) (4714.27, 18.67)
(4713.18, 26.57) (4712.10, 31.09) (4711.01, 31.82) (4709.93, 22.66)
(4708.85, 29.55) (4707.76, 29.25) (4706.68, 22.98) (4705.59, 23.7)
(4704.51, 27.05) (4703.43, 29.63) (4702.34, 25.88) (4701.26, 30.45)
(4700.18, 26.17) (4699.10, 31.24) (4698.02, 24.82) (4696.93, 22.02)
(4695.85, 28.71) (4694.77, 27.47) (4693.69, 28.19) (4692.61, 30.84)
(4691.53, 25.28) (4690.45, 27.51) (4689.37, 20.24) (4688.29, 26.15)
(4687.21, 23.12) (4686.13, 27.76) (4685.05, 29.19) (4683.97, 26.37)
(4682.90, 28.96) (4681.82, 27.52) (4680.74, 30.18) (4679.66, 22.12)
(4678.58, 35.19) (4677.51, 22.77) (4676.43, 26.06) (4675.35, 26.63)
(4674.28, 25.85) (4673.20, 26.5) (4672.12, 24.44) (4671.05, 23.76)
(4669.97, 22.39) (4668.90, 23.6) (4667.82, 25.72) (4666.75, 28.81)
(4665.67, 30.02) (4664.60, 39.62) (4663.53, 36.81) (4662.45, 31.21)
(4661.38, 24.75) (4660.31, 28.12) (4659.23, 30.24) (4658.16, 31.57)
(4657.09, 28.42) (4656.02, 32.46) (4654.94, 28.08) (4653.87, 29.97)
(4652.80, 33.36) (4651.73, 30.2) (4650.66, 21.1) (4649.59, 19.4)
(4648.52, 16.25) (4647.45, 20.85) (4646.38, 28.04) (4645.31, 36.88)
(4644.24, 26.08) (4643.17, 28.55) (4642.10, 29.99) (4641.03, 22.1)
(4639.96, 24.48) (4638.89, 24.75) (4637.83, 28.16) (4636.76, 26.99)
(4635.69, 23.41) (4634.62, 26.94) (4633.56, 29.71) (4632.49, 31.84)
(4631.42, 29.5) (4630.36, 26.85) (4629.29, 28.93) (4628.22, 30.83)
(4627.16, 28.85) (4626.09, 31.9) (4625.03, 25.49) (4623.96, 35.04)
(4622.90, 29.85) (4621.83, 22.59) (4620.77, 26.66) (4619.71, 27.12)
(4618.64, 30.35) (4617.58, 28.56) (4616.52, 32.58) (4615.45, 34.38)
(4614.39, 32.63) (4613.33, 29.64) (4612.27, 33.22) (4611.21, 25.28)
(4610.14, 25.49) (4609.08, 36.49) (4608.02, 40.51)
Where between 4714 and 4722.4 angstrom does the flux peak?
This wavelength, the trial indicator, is 4721.87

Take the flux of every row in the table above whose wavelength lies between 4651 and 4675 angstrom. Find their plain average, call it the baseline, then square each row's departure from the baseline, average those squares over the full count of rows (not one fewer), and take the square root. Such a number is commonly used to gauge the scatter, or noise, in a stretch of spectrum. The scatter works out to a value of 4.2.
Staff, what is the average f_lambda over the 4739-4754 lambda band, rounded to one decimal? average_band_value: 28.2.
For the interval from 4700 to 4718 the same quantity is 26.8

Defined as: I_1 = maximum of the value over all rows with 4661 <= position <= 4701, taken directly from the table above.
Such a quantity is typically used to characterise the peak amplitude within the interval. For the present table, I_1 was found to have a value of 39.62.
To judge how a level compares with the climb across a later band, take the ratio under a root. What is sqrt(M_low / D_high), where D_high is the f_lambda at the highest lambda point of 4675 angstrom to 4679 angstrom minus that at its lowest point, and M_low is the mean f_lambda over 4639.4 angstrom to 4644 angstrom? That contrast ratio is 1.8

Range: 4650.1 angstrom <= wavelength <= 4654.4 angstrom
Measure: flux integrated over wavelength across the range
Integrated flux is 123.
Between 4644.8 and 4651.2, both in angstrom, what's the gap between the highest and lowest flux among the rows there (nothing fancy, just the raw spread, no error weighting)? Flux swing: 21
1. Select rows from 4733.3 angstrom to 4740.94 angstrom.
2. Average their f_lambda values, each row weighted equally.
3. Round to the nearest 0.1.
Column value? 27.1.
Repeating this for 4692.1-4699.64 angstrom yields 27.6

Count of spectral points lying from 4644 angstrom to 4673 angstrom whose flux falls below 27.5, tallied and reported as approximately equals 11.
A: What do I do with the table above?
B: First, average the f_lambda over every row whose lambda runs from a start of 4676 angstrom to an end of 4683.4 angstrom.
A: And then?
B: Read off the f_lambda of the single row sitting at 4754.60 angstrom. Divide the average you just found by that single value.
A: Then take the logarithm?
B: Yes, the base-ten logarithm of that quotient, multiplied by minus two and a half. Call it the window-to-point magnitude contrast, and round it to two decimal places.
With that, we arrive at 0.25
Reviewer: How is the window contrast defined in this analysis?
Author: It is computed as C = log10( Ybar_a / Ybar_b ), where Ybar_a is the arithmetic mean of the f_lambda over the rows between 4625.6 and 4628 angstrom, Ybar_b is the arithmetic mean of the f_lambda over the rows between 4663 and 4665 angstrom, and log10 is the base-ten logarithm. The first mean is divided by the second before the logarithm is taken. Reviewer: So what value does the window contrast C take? -0.10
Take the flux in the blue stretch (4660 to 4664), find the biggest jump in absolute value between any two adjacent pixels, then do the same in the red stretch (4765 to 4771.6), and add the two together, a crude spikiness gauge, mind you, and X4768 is 13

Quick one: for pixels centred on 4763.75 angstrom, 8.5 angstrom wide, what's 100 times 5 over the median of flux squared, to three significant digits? 0.687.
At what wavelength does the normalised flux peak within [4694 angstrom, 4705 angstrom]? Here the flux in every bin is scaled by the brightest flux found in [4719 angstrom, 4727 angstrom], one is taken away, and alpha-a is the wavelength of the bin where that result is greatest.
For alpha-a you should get 4699.10 angstrom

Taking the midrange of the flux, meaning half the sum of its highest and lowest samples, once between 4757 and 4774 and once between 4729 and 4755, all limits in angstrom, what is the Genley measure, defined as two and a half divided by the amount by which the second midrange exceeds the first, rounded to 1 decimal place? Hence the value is 1.0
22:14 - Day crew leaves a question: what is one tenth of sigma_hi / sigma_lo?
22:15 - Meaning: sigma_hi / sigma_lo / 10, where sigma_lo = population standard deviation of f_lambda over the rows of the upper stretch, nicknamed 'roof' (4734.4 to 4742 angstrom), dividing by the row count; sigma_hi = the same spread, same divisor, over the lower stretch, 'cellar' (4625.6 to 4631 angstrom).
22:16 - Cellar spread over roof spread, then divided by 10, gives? 0.088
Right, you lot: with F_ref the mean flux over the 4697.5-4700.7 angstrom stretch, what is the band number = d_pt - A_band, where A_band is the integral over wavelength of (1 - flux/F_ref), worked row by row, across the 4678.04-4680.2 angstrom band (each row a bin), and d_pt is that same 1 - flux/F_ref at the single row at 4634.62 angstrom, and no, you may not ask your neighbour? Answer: 0.11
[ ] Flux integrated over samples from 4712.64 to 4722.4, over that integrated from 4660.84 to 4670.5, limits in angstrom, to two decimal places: 0.91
